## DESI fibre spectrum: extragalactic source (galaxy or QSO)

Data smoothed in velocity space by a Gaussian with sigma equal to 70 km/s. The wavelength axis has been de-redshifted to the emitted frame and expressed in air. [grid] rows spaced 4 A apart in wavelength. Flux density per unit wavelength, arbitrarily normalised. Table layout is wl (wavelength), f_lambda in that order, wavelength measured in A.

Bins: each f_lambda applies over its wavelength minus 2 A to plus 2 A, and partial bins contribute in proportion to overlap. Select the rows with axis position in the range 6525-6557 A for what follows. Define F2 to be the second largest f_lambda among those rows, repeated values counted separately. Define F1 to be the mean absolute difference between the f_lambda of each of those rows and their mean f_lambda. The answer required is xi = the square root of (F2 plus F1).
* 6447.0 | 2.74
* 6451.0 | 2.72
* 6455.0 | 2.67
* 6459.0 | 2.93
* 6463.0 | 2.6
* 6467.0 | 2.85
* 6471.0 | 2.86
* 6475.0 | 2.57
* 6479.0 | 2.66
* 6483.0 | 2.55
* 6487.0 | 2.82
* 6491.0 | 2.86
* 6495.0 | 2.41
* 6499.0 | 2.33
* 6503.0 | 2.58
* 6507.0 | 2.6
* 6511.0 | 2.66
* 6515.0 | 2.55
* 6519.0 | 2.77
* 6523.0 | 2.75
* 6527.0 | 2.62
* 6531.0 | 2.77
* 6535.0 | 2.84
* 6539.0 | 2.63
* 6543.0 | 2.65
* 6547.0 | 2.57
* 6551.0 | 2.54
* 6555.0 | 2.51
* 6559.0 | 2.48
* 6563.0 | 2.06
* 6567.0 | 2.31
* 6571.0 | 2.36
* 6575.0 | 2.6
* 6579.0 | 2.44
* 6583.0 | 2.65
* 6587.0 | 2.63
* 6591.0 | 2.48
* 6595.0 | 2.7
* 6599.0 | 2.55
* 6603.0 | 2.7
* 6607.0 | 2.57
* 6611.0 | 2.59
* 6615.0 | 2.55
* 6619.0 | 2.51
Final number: 1.69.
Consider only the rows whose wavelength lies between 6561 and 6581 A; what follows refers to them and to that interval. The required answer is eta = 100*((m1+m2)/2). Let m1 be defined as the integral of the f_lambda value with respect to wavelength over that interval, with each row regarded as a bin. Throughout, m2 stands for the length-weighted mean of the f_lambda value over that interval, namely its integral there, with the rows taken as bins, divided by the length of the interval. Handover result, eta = 2472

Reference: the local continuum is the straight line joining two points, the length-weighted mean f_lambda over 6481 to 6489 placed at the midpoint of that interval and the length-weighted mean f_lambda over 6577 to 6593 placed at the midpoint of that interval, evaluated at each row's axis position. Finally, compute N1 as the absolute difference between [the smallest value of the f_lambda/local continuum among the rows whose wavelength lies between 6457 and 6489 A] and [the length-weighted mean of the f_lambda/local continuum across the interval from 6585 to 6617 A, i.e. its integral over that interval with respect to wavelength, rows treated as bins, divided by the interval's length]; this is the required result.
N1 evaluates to 0.078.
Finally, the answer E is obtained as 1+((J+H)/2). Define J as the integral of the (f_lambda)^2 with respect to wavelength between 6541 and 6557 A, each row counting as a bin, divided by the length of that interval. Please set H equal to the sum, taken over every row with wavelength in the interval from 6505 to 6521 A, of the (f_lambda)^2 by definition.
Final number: 18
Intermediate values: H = 28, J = 6.6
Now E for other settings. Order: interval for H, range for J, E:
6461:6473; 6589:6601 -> 16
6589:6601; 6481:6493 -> 15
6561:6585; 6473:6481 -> 22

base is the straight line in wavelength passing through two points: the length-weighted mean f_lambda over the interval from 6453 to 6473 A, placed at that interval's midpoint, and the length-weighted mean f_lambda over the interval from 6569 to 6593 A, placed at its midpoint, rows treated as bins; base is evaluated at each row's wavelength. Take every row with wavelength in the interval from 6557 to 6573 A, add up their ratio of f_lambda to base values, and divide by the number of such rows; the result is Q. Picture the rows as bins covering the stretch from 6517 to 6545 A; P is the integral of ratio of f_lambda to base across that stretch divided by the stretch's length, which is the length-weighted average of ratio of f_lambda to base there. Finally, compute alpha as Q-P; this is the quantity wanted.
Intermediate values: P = 1.03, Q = 0.90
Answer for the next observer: -0.133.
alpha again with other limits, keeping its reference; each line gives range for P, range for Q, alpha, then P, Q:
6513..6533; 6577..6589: 0.005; 1.02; 1.02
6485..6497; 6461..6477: -0.008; 0.99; 0.98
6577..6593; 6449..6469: -0.026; 1.01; 0.99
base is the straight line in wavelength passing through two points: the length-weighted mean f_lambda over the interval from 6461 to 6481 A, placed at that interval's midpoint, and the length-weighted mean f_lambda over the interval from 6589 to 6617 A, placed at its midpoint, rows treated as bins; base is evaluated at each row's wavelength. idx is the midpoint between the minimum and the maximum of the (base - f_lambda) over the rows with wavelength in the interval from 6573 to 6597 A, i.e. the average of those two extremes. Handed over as 0.036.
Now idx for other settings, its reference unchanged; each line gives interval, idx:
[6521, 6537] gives -0.075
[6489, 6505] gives 0.092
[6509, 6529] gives 0.007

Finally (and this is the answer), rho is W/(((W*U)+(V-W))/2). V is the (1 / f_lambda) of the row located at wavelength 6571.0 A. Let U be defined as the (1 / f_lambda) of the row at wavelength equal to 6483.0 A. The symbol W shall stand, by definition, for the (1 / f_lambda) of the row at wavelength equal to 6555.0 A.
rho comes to 4.4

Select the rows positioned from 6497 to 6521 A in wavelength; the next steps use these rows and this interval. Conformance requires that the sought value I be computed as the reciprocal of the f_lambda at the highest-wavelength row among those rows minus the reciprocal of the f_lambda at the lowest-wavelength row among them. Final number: -0.07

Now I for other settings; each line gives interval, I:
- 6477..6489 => -0.02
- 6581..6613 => 0.01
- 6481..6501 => 0.04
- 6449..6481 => 0.01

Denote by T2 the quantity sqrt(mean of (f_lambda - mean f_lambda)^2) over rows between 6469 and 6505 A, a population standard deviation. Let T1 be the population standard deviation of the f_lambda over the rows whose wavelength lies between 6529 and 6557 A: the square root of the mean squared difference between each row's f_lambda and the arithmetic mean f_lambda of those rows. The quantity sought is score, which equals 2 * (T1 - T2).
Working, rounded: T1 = 0.11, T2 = 0.18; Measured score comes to -0.14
